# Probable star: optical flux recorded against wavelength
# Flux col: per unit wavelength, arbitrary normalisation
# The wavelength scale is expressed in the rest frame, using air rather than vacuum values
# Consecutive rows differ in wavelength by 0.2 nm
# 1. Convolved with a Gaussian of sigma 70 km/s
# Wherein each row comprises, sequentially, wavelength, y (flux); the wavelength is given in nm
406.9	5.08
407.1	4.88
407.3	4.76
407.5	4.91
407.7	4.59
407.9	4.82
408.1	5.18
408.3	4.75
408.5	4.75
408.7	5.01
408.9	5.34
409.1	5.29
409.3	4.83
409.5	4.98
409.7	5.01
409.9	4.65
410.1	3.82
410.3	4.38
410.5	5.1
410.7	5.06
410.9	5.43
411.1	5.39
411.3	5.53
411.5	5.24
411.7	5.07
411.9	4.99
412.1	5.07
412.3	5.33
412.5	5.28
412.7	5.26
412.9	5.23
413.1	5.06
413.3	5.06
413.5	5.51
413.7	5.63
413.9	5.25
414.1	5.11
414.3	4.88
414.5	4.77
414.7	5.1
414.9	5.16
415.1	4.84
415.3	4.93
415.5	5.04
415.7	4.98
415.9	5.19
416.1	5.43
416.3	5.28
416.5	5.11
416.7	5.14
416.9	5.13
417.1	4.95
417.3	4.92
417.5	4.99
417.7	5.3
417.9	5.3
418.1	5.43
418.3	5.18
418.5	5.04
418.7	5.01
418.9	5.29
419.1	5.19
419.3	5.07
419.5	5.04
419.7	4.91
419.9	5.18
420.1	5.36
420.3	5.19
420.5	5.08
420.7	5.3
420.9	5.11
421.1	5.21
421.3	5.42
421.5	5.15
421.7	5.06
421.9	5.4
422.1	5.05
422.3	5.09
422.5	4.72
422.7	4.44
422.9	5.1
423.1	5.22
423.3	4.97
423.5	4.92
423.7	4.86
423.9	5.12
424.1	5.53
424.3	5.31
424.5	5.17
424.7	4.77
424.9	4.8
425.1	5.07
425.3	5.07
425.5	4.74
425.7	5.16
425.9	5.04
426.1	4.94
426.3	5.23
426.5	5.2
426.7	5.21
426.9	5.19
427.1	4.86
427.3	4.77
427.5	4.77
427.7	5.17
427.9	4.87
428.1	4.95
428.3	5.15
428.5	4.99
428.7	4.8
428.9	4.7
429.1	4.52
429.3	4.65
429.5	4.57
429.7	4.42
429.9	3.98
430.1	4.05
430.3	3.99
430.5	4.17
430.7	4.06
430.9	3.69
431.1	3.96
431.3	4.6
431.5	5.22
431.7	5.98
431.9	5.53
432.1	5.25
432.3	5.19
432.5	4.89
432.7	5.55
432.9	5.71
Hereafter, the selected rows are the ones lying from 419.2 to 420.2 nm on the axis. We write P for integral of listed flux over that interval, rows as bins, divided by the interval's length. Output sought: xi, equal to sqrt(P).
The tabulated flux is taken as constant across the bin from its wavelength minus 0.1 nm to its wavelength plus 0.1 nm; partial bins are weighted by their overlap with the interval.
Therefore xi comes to 2.26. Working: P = 5.11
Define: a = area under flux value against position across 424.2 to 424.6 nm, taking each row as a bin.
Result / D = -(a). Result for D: -2.1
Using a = 2.1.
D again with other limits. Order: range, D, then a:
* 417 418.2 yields -6.2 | 6.2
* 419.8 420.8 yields -5.2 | 5.2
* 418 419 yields -5.2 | 5.2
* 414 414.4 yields -2.0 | 2.0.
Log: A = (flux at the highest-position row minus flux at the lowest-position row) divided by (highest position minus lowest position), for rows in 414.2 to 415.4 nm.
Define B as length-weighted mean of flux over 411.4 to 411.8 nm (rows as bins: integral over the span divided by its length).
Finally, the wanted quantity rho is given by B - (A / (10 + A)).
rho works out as 5.2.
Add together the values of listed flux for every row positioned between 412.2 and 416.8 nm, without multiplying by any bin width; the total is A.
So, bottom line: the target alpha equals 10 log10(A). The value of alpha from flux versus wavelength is 20.74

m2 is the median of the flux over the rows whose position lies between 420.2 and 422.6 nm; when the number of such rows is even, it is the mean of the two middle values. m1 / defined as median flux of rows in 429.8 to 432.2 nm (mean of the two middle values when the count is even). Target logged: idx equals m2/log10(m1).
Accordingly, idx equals 8.35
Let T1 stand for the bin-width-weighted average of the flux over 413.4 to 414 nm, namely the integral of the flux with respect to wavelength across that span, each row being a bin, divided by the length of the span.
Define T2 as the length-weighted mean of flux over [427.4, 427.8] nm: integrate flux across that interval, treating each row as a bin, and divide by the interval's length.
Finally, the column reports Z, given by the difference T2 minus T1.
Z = -0.49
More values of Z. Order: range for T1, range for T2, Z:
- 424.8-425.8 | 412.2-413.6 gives 0.28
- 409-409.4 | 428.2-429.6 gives -0.29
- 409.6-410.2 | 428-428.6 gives 0.54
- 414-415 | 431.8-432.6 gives 0.21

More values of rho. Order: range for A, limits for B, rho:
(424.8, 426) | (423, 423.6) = 5.0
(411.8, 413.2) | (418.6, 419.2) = 5.2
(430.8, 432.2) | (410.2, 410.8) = 4.7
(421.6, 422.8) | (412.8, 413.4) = 5.2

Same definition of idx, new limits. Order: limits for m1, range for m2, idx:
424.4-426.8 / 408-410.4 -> 6.96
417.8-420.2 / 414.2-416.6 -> 7.10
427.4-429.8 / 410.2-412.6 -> 7.60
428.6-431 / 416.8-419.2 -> 8.14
